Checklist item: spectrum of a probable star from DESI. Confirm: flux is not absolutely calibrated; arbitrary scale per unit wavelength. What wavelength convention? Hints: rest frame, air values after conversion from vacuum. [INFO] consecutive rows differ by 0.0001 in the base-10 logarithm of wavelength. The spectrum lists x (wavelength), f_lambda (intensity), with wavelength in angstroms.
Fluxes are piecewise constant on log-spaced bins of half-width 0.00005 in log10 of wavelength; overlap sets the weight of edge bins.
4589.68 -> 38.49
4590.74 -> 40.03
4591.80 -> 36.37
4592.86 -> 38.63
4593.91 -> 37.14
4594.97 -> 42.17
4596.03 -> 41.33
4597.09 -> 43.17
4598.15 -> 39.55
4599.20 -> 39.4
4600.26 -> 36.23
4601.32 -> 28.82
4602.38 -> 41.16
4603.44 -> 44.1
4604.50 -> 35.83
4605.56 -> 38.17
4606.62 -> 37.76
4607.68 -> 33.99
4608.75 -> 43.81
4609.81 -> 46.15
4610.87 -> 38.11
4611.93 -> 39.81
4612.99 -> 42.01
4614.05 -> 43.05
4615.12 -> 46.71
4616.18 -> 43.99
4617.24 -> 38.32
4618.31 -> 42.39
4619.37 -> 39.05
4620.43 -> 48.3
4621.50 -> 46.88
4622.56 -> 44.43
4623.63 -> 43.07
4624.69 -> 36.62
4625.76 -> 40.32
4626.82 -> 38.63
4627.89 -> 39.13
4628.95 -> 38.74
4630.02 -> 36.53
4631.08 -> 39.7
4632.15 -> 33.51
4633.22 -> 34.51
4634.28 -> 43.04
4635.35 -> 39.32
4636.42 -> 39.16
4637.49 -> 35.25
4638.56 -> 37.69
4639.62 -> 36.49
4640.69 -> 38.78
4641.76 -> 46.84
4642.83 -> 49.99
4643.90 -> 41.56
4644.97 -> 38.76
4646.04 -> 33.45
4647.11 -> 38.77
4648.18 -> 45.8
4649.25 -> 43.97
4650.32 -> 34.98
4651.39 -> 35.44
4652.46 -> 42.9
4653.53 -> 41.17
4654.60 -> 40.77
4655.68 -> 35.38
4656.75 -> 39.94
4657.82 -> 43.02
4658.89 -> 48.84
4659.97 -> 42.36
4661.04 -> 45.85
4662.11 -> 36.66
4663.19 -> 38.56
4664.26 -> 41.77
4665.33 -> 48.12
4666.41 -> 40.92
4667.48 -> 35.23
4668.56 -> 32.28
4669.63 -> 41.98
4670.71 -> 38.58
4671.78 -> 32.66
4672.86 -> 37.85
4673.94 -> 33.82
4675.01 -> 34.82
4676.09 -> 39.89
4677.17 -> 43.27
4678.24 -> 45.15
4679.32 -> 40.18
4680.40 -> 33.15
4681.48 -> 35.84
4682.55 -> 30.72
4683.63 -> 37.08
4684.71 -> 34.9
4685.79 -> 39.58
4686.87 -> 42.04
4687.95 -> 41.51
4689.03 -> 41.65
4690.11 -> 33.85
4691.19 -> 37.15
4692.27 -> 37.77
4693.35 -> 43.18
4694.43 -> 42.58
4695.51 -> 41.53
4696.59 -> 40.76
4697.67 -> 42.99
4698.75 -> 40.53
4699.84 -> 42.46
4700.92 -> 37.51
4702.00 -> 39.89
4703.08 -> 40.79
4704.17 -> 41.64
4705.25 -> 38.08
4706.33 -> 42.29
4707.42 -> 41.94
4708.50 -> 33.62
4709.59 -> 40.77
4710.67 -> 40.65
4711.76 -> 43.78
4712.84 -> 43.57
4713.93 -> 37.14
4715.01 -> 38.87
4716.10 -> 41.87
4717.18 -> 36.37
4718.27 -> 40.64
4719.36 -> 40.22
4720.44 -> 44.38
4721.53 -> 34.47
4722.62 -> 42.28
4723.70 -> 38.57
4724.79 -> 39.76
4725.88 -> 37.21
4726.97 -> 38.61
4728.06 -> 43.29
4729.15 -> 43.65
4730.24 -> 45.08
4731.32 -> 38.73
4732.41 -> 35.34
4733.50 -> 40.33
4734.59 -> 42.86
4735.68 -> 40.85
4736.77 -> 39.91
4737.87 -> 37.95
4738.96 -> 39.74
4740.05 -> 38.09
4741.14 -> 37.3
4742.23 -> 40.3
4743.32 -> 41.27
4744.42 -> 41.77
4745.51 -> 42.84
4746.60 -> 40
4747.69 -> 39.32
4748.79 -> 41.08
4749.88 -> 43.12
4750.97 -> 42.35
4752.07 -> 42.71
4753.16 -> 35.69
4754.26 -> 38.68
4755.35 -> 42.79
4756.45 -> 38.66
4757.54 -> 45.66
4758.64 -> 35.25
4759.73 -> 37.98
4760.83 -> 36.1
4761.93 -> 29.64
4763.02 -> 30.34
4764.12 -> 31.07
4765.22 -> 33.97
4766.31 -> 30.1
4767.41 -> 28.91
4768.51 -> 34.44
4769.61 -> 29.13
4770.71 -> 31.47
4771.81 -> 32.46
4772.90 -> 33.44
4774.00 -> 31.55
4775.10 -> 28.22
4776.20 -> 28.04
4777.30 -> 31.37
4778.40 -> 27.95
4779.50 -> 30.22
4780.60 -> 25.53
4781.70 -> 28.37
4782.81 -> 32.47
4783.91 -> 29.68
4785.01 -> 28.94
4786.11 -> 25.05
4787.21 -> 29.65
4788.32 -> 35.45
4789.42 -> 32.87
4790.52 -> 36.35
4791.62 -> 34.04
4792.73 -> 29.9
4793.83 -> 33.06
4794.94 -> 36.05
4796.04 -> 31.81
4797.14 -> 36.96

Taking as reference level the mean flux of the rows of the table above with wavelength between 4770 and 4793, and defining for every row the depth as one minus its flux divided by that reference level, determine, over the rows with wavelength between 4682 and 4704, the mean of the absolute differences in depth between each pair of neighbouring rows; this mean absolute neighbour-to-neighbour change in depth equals 0.087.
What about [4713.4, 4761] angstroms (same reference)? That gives 0.101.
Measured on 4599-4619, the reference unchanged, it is 0.149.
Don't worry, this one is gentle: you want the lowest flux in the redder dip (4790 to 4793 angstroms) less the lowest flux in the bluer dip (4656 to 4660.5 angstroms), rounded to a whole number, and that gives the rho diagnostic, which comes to -10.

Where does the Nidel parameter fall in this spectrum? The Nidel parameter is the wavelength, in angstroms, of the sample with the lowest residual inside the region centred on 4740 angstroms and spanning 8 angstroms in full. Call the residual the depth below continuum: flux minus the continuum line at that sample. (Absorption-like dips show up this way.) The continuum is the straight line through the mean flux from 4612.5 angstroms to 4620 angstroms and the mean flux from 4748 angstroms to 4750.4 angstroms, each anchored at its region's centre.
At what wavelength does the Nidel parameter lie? 4741.14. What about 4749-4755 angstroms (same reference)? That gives 4753.16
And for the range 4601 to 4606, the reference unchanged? 4601.32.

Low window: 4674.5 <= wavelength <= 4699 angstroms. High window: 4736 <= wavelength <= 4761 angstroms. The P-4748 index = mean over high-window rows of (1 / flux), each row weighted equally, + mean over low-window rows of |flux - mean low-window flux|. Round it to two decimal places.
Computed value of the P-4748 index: 3.24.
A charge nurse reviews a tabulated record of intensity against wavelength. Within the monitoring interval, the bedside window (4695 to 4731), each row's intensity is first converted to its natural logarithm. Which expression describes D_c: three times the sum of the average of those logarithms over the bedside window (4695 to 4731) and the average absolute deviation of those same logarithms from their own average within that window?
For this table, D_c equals 11.26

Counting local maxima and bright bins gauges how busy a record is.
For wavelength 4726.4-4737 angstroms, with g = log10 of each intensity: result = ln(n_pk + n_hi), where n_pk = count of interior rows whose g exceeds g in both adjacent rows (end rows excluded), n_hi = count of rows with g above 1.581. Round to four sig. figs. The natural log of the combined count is 2.398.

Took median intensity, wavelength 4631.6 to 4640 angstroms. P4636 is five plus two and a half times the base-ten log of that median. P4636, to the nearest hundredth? 8.92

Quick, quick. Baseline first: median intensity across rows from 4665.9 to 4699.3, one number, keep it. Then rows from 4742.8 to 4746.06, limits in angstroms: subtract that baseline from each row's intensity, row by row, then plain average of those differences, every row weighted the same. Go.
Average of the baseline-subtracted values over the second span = 2.4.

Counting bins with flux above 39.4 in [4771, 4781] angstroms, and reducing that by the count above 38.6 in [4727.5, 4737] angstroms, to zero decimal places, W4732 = -8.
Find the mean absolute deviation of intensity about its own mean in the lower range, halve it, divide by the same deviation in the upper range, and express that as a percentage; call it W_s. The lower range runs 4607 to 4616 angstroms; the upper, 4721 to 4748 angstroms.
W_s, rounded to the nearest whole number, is 83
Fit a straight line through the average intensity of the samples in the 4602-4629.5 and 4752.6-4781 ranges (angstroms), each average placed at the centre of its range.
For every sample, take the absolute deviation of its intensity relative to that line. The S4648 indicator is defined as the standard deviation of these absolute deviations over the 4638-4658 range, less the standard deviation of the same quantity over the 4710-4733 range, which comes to -0.43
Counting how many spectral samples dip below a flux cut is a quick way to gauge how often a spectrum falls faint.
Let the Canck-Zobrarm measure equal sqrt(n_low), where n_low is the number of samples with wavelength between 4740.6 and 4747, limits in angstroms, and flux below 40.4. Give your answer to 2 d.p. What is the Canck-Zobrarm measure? 1.73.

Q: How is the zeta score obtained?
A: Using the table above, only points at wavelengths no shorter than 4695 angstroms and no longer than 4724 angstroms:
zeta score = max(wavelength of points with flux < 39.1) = 4723.70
